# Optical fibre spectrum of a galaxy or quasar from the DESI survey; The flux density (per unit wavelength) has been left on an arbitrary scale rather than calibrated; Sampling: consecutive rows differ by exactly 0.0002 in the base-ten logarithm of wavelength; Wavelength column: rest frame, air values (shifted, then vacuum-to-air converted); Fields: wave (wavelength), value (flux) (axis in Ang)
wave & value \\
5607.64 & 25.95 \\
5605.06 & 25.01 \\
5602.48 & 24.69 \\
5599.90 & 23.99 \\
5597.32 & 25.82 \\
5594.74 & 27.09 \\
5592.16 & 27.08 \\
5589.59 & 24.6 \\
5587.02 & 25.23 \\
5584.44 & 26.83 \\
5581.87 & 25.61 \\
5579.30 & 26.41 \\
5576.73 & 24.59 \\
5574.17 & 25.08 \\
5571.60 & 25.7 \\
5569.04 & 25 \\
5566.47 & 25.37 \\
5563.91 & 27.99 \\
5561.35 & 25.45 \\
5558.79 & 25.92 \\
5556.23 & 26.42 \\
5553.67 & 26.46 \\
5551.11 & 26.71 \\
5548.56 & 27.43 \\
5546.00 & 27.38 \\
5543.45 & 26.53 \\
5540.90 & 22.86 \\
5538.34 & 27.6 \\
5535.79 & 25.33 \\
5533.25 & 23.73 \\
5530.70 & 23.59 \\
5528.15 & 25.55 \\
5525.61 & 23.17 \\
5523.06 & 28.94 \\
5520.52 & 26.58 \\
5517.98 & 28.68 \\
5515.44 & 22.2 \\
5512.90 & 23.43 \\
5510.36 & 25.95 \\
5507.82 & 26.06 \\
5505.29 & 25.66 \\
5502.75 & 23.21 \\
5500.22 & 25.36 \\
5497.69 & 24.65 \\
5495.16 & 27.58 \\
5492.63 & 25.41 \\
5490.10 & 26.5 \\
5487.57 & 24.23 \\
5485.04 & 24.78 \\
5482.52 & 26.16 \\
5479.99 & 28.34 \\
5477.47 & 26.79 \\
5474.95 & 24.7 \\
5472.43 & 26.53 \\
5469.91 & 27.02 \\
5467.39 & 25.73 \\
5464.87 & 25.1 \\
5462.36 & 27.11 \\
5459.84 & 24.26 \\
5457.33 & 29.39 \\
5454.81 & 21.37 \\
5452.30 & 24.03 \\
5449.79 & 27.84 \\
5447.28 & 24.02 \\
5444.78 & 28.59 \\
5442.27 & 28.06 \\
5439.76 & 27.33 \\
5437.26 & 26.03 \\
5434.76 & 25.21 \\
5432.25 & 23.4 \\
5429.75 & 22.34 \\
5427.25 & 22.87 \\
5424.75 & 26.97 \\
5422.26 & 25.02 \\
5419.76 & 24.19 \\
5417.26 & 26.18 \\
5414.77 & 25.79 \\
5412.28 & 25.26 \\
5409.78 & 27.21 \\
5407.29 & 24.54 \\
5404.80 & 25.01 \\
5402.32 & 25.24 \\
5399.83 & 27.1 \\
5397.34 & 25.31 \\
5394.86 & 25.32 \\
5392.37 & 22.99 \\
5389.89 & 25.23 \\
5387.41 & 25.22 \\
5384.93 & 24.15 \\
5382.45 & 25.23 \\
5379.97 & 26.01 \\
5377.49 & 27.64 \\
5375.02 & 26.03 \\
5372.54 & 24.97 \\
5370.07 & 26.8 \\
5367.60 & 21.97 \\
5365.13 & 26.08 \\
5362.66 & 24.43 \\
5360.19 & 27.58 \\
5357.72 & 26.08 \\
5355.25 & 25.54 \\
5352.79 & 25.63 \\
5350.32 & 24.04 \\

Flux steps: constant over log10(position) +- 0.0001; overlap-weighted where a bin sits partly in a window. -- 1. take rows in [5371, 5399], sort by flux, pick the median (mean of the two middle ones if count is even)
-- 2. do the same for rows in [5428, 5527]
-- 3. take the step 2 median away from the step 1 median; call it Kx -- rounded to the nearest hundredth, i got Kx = -0.50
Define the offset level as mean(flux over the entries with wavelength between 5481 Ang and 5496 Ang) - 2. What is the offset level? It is 23.8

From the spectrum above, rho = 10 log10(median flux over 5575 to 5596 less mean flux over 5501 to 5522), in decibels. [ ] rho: -1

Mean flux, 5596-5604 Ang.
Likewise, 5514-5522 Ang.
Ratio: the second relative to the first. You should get 1.04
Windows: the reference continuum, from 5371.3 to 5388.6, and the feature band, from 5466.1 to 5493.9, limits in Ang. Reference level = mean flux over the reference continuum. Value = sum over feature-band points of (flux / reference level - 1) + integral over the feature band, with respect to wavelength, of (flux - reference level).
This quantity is 12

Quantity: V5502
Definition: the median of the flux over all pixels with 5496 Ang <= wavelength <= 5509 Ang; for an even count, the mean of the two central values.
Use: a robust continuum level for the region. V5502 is 25.4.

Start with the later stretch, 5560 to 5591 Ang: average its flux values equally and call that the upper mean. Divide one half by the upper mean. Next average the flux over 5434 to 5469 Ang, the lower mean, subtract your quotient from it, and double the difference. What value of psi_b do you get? 52.0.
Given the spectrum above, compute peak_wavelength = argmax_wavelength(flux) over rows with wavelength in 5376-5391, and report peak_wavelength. 5377.49 Ang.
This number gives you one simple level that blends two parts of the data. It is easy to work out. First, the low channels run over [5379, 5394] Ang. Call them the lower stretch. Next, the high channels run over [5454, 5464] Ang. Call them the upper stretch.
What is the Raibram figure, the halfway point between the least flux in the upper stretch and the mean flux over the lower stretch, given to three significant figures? 23.1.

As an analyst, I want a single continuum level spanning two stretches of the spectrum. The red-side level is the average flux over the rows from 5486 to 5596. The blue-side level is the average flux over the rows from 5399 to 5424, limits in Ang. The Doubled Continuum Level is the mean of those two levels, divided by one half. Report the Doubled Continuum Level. 51.3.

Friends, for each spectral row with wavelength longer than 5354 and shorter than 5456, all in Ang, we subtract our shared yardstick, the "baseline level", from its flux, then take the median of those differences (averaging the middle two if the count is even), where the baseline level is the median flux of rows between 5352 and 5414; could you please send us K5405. -0.05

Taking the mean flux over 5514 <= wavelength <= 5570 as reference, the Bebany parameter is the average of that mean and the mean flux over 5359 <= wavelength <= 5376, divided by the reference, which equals 0.991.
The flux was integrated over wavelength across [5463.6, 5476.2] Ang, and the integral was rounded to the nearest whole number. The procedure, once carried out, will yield 325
